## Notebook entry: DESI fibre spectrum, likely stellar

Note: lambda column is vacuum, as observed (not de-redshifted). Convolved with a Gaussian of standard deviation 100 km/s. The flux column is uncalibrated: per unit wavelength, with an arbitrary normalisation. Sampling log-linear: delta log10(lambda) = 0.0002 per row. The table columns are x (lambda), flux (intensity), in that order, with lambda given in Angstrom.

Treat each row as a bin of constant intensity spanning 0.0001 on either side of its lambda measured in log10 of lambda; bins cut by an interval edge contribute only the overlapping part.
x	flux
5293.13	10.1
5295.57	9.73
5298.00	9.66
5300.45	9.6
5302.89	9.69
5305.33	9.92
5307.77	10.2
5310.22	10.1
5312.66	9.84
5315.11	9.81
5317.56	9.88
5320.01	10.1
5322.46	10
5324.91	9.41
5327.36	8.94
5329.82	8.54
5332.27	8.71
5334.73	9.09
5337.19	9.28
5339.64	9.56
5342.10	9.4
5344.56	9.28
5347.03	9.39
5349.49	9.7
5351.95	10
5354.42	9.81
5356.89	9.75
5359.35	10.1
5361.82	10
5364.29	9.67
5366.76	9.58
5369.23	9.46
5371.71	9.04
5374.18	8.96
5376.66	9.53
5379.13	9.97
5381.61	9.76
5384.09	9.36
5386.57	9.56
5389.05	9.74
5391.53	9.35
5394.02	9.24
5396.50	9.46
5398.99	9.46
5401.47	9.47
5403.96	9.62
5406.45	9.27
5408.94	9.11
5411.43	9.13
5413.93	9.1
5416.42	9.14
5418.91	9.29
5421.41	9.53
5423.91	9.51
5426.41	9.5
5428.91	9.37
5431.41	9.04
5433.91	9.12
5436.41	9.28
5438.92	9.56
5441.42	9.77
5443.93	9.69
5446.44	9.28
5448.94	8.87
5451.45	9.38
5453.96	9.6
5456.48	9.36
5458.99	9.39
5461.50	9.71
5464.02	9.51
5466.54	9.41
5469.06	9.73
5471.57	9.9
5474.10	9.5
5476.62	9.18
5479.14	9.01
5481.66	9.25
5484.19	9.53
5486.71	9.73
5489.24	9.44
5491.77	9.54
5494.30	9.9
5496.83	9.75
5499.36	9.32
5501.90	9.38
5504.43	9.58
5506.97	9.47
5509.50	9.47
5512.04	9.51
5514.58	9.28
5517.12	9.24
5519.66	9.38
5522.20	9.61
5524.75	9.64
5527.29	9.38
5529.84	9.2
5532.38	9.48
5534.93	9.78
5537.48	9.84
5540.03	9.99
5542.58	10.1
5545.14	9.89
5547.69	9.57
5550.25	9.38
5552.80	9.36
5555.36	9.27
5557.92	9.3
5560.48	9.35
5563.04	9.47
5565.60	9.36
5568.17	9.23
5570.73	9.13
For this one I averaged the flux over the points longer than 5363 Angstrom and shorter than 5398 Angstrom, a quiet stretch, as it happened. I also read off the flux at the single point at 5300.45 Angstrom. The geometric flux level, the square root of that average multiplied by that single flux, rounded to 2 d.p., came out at 9.54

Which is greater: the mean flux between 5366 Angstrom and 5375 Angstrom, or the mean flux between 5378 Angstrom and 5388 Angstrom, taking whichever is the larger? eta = 9.7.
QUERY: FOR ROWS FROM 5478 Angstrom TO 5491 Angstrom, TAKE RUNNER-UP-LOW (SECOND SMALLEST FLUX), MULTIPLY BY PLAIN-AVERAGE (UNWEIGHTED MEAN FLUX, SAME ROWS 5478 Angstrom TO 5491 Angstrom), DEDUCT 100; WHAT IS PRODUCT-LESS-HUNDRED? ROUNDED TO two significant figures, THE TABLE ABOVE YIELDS -13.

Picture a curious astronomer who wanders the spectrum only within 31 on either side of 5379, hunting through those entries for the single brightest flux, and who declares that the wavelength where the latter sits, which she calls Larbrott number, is 5359.35 Angstrom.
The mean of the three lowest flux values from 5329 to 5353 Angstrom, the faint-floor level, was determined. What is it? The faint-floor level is 8.78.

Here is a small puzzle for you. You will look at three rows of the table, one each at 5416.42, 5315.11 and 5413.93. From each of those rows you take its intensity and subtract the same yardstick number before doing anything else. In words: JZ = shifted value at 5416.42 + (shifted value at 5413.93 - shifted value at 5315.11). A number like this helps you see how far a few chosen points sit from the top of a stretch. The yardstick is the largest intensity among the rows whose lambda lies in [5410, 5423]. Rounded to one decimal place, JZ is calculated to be -1.1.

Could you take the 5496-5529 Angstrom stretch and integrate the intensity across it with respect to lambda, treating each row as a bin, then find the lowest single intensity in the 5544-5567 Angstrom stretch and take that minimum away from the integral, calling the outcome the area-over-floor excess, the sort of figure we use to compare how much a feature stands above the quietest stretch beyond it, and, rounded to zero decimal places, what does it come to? 303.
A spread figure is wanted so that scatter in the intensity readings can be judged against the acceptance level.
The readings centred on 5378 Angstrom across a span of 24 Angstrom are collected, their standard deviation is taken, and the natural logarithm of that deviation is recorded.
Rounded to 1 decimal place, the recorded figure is -1.2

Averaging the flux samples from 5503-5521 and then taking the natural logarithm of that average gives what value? 2.24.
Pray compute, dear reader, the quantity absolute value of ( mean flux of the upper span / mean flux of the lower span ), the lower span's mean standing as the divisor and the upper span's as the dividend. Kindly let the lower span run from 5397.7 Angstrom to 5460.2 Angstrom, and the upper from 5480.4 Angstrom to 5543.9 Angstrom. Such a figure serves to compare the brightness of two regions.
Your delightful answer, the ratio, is 1.021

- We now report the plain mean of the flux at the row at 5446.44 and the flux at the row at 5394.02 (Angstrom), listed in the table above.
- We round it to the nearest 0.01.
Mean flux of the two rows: 9.26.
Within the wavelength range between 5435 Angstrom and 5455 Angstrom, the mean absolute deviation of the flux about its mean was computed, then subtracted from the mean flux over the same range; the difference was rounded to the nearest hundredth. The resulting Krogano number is 9.20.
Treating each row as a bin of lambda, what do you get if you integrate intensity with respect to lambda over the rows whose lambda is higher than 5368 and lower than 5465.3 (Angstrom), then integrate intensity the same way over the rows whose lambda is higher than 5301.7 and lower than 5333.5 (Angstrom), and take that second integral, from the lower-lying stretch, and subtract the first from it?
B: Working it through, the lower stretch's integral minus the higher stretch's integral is -608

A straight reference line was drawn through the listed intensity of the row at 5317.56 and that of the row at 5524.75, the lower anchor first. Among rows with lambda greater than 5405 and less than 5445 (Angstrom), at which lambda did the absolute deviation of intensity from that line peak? 5431.41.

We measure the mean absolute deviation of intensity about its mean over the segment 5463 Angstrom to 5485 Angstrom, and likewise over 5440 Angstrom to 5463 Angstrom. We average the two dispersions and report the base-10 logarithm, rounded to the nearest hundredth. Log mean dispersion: -0.67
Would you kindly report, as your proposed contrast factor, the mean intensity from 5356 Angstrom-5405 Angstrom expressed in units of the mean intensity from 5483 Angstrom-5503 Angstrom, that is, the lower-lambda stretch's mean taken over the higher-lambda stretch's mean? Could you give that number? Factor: 1.00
